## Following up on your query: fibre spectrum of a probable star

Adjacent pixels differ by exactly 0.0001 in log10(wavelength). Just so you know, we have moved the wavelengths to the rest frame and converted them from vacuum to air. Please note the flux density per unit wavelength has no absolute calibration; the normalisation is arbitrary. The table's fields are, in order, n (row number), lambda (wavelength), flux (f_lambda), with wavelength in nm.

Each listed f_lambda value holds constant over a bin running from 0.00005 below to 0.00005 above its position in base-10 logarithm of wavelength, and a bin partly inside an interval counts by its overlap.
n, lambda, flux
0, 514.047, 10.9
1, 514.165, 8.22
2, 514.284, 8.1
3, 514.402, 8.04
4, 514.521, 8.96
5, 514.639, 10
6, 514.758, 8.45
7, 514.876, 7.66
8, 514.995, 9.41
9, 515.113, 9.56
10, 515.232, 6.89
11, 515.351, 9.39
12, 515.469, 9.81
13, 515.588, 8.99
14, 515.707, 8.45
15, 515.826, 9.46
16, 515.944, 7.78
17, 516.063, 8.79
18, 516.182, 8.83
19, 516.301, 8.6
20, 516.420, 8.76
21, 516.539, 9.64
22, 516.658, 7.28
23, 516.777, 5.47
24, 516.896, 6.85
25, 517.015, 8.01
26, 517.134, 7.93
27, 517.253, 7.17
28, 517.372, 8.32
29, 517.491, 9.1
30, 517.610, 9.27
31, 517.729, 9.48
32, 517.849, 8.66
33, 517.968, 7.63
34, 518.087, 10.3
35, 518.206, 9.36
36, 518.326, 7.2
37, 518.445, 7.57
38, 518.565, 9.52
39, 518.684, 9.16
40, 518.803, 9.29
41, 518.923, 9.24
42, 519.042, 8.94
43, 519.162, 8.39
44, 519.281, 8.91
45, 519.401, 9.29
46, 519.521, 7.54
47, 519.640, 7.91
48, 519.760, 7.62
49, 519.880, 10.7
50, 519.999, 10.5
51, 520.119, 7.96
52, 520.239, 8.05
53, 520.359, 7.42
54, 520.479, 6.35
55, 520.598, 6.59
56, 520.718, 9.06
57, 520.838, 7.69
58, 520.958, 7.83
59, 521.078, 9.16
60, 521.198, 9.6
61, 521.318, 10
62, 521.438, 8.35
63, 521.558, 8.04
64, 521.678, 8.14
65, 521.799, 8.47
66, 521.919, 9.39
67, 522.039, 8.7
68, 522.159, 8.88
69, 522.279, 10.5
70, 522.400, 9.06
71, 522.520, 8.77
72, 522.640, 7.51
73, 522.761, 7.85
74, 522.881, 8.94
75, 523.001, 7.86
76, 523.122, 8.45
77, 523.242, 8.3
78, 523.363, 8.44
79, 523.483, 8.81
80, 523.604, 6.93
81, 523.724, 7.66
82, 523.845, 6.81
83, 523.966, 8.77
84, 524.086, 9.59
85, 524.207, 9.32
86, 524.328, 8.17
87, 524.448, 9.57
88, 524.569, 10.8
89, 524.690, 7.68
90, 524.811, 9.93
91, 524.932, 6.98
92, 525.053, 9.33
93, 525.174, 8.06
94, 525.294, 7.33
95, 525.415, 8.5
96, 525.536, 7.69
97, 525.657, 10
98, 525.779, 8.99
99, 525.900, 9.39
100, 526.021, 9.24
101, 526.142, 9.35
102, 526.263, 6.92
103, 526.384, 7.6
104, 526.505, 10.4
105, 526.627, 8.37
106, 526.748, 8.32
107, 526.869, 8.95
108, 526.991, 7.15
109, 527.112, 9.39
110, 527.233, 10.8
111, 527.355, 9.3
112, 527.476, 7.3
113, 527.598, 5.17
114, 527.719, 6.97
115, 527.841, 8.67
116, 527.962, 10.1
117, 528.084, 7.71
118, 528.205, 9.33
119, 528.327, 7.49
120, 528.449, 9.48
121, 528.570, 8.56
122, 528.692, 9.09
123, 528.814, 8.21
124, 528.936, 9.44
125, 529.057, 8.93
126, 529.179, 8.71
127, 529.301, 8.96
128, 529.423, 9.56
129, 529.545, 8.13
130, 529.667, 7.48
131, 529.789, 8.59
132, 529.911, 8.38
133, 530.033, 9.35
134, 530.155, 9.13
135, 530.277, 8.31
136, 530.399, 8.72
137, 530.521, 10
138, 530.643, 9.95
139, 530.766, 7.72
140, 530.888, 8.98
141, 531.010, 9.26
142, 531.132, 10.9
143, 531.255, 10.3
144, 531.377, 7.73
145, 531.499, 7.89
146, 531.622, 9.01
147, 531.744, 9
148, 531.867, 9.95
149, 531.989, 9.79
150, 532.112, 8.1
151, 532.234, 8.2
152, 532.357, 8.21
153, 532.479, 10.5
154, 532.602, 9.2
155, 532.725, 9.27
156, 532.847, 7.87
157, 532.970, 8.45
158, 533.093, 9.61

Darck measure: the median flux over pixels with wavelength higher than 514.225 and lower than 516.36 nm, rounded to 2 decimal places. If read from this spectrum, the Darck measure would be 8.81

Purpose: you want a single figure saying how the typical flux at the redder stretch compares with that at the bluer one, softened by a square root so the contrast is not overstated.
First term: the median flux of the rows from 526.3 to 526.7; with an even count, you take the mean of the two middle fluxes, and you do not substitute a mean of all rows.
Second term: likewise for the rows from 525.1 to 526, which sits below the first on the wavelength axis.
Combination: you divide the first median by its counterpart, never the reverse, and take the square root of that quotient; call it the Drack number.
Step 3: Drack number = 0.99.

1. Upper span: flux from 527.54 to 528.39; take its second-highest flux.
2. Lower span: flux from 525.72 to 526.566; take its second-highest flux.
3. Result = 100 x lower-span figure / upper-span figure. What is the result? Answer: 101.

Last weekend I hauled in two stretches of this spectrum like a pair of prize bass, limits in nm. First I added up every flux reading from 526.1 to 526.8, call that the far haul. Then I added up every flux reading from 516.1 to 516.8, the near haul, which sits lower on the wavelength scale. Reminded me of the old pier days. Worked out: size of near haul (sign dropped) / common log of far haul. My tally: 28.5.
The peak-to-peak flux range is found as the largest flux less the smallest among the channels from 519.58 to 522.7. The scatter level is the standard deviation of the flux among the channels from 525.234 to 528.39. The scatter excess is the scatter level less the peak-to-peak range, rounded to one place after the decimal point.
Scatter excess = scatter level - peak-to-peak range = -3.1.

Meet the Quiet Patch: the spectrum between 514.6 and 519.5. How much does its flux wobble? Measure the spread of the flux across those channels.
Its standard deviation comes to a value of 1.0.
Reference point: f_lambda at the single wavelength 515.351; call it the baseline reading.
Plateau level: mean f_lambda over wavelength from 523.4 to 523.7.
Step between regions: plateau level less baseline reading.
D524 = -1.5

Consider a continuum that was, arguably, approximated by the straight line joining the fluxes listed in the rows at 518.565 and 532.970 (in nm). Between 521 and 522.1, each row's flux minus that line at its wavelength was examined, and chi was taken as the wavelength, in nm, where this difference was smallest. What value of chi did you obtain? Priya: 521.558 nm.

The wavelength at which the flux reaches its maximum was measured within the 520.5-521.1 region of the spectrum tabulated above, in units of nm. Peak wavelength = 521.078 nm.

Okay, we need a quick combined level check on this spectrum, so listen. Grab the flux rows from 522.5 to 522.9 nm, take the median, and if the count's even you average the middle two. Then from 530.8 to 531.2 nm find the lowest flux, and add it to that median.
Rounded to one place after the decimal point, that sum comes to 17.3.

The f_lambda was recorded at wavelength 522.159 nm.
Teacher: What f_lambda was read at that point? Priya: 8.88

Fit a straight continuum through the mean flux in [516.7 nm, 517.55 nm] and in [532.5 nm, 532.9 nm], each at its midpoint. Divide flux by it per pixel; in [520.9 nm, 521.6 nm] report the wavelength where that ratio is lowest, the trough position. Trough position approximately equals 520.958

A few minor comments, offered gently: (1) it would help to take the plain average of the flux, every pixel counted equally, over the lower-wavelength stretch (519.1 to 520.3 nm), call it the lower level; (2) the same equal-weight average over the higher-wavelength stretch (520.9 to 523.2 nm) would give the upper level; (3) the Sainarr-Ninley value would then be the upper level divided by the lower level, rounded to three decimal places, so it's 1.003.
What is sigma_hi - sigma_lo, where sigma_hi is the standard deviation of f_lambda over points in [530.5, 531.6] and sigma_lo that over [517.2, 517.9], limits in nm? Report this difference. 0.35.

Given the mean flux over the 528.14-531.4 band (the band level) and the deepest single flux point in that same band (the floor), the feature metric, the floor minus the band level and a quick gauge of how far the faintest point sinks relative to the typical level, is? -1.4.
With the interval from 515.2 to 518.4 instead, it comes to -3.0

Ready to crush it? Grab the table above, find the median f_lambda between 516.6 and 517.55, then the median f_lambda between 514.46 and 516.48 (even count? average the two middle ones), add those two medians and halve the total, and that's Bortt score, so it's 8.2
